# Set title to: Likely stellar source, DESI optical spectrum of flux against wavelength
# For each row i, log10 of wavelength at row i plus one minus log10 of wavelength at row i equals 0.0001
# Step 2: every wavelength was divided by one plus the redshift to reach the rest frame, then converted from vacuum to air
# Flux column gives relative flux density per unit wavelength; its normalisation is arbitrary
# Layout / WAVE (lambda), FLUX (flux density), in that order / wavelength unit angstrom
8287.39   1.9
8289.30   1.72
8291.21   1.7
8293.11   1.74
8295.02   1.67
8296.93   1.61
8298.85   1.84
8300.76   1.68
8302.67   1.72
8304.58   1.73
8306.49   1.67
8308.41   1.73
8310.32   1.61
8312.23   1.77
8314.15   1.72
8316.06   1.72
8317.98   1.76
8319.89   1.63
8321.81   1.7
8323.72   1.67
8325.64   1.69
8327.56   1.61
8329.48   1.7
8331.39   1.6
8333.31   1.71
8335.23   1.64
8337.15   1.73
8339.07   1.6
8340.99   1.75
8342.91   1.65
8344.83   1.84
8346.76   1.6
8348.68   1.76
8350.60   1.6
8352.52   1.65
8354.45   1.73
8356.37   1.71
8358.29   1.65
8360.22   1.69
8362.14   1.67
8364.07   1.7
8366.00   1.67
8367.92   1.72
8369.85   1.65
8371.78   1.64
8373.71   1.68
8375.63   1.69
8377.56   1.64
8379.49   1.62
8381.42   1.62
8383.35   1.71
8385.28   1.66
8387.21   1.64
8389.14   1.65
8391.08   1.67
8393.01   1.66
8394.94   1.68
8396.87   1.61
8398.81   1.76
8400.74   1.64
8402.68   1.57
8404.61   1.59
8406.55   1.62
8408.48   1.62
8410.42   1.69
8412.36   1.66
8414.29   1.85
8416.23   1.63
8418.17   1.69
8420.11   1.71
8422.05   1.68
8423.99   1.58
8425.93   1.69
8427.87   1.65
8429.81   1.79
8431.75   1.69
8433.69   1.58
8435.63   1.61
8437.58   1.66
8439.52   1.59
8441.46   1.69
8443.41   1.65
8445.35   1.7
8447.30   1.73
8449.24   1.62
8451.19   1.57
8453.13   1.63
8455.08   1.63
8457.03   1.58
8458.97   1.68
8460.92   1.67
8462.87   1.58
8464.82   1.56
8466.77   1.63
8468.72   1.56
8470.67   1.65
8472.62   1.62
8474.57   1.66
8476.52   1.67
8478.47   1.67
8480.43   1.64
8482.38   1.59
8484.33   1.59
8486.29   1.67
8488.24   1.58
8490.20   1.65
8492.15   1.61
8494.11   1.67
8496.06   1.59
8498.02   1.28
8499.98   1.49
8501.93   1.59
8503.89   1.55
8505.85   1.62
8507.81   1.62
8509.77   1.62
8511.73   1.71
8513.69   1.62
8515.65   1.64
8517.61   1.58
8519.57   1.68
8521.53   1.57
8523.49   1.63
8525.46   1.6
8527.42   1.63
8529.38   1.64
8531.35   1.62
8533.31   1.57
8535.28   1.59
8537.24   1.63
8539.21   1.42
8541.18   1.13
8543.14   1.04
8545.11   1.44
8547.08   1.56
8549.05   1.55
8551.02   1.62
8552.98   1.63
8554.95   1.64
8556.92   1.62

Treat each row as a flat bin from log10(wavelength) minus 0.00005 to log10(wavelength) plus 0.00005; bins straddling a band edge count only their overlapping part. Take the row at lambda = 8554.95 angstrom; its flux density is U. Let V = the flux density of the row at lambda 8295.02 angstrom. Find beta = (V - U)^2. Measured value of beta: 0.001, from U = 1.64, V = 1.67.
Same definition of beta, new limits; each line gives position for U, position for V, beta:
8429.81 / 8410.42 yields 0.010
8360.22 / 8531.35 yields 0.005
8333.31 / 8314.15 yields 0.000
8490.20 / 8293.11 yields 0.008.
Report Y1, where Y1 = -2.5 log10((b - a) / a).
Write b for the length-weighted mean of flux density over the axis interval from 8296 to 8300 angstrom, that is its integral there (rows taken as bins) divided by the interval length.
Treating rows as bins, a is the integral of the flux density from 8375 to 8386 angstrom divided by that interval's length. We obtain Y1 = 3.5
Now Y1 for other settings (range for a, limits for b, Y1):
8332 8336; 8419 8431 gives 5.2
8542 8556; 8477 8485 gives 2.6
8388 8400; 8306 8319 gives 4.0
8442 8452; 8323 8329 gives 7.7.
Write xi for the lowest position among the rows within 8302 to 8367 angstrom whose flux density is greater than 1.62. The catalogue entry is 8302.67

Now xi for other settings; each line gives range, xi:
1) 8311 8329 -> 8312.23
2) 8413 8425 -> 8414.29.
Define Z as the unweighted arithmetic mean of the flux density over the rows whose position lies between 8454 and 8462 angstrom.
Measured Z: 1.64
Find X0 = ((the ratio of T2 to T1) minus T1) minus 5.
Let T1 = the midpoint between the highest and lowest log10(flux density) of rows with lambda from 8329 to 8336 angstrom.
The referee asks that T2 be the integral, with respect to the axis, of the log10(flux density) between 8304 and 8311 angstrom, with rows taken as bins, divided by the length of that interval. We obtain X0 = -4.18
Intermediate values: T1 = 0.219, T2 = 0.227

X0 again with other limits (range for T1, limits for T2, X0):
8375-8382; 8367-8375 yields -4.20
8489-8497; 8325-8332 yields -4.19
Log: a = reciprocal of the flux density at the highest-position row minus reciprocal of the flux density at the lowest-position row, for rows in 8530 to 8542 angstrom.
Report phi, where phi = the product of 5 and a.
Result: 1.3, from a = 0.268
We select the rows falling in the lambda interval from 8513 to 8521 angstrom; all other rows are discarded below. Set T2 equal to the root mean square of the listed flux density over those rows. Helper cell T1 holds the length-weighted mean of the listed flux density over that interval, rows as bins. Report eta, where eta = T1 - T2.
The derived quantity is -0.0024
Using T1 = 1.63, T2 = 1.63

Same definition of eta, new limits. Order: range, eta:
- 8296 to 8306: -0.0039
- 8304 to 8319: -0.0013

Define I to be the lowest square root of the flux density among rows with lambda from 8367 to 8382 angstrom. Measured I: 1.27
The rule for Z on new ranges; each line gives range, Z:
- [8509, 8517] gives 1.65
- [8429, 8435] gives 1.69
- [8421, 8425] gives 1.63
